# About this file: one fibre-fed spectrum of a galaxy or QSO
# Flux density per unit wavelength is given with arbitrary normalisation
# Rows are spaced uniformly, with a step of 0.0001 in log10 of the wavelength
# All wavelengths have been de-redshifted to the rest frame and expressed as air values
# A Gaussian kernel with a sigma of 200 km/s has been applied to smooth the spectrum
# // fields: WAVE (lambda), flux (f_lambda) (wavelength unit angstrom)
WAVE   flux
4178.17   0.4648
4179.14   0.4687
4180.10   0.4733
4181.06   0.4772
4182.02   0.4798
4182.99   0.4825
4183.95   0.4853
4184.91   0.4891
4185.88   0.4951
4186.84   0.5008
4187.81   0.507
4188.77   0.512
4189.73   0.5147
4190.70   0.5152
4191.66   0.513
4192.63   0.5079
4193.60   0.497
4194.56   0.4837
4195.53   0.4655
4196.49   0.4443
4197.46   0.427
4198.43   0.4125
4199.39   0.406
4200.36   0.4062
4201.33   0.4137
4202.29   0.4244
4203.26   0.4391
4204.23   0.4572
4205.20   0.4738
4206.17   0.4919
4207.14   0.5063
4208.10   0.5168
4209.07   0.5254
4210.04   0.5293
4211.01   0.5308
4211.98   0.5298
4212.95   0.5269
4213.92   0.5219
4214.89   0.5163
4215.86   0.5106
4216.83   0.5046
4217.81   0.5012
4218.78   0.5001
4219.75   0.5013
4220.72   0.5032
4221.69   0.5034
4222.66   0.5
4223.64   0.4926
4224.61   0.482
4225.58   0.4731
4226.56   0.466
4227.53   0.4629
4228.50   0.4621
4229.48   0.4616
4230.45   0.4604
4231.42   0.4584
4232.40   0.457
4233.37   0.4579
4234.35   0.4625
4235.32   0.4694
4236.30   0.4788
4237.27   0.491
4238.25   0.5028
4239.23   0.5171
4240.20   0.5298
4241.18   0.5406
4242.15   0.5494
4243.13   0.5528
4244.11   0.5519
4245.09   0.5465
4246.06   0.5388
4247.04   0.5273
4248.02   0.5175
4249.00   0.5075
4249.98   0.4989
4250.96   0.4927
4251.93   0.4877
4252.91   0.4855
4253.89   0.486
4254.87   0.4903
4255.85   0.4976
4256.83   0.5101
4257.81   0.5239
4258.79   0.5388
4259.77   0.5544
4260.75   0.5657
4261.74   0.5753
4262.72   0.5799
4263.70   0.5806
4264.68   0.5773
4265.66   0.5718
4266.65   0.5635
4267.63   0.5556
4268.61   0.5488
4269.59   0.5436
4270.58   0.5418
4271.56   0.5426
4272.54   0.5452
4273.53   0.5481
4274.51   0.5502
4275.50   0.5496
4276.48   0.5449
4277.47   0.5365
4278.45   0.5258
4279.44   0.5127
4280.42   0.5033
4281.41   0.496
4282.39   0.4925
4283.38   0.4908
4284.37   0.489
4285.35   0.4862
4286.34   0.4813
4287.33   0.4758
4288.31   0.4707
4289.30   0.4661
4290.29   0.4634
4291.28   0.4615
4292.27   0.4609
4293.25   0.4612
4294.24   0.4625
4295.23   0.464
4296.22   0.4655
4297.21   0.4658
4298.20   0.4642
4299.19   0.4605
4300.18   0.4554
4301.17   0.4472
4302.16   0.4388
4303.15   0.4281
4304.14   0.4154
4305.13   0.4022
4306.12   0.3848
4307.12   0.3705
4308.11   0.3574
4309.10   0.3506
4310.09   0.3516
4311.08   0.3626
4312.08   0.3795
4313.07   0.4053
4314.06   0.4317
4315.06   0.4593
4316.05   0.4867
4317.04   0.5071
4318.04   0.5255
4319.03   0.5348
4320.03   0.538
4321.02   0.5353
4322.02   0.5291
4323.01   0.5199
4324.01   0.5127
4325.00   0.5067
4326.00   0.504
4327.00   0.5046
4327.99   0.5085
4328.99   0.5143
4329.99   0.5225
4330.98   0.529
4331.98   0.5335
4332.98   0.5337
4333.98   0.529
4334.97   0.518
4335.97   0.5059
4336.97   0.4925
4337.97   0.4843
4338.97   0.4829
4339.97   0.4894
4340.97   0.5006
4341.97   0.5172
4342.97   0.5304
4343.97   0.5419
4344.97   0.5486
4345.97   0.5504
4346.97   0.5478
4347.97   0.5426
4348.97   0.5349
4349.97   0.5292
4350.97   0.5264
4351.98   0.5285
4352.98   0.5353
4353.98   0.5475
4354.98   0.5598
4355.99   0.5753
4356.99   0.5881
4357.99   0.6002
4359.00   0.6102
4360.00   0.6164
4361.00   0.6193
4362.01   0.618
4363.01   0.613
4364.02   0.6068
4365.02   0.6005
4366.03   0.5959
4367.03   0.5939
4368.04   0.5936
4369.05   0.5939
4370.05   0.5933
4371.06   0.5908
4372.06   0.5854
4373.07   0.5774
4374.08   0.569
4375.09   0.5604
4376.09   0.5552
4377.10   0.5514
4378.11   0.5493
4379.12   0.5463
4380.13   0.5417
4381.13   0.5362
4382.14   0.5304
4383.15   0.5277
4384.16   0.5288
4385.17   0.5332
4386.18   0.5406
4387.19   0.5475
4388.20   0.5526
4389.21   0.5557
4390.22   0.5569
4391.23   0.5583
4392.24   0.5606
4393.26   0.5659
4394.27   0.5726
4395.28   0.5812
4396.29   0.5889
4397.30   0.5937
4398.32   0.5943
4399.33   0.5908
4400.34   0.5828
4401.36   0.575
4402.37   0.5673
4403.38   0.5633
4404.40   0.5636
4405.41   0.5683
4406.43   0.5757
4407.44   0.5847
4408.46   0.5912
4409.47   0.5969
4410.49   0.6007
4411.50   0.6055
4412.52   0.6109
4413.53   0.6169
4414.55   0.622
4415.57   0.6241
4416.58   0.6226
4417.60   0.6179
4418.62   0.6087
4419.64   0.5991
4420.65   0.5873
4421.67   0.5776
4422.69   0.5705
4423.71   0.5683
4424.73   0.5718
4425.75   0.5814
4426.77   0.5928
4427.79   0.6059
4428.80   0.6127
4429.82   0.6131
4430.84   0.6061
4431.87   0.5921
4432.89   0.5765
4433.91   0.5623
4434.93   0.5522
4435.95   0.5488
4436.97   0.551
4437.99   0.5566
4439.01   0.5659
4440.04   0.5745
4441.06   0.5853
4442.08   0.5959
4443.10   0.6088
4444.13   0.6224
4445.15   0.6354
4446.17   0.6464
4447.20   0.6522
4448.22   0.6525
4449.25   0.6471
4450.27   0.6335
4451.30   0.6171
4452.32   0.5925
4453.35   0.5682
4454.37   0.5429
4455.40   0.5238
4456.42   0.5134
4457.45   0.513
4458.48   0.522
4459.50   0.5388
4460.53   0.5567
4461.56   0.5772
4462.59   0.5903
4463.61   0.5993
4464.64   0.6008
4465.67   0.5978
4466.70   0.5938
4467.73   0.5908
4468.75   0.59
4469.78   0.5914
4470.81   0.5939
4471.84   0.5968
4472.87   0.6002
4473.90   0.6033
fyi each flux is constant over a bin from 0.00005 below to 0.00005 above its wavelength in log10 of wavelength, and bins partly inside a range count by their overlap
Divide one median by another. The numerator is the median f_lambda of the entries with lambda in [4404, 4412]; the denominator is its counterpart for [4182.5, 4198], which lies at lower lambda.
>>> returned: 1.19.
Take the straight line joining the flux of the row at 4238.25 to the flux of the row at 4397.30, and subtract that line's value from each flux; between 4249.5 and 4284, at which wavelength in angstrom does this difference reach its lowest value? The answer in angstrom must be 4283.38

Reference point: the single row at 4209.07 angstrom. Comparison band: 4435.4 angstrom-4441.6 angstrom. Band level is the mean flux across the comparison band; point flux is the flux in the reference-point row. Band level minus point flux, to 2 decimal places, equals 0.04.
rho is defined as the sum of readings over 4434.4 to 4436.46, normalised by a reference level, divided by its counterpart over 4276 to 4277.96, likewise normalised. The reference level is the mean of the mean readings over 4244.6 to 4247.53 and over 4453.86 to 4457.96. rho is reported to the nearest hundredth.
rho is 1.02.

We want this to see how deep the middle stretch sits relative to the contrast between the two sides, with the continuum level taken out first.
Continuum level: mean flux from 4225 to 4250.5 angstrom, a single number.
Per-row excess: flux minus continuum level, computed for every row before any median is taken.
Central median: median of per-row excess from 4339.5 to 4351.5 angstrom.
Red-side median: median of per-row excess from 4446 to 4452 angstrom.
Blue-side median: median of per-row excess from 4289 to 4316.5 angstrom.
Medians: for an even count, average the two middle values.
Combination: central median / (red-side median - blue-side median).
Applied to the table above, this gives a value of 0.2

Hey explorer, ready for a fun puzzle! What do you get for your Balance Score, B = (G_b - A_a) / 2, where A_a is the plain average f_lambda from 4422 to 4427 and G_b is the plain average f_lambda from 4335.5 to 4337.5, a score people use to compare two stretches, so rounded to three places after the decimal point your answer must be -0.039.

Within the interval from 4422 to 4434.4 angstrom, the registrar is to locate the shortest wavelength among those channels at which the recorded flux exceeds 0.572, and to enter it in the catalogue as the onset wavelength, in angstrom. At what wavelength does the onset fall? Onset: 4425.75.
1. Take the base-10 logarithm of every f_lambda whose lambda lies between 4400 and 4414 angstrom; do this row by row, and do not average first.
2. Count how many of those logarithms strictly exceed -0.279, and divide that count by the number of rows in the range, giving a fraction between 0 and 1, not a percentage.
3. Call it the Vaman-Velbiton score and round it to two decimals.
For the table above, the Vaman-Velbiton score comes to 1.00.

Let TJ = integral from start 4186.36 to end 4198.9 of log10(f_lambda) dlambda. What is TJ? -3.96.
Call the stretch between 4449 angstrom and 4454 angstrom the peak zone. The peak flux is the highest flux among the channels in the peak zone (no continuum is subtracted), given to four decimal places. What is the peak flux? 0.6471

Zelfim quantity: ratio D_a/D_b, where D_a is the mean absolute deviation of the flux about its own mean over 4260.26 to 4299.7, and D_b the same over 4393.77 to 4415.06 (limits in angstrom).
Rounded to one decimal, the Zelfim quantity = 2.9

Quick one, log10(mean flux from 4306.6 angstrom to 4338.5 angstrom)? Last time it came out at -0.319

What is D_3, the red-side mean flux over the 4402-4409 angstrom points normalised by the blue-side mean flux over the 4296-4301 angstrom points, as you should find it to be 1.24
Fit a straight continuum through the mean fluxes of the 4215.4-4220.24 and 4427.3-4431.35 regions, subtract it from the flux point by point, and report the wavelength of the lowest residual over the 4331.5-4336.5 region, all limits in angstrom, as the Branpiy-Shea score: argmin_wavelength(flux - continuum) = 4335.97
